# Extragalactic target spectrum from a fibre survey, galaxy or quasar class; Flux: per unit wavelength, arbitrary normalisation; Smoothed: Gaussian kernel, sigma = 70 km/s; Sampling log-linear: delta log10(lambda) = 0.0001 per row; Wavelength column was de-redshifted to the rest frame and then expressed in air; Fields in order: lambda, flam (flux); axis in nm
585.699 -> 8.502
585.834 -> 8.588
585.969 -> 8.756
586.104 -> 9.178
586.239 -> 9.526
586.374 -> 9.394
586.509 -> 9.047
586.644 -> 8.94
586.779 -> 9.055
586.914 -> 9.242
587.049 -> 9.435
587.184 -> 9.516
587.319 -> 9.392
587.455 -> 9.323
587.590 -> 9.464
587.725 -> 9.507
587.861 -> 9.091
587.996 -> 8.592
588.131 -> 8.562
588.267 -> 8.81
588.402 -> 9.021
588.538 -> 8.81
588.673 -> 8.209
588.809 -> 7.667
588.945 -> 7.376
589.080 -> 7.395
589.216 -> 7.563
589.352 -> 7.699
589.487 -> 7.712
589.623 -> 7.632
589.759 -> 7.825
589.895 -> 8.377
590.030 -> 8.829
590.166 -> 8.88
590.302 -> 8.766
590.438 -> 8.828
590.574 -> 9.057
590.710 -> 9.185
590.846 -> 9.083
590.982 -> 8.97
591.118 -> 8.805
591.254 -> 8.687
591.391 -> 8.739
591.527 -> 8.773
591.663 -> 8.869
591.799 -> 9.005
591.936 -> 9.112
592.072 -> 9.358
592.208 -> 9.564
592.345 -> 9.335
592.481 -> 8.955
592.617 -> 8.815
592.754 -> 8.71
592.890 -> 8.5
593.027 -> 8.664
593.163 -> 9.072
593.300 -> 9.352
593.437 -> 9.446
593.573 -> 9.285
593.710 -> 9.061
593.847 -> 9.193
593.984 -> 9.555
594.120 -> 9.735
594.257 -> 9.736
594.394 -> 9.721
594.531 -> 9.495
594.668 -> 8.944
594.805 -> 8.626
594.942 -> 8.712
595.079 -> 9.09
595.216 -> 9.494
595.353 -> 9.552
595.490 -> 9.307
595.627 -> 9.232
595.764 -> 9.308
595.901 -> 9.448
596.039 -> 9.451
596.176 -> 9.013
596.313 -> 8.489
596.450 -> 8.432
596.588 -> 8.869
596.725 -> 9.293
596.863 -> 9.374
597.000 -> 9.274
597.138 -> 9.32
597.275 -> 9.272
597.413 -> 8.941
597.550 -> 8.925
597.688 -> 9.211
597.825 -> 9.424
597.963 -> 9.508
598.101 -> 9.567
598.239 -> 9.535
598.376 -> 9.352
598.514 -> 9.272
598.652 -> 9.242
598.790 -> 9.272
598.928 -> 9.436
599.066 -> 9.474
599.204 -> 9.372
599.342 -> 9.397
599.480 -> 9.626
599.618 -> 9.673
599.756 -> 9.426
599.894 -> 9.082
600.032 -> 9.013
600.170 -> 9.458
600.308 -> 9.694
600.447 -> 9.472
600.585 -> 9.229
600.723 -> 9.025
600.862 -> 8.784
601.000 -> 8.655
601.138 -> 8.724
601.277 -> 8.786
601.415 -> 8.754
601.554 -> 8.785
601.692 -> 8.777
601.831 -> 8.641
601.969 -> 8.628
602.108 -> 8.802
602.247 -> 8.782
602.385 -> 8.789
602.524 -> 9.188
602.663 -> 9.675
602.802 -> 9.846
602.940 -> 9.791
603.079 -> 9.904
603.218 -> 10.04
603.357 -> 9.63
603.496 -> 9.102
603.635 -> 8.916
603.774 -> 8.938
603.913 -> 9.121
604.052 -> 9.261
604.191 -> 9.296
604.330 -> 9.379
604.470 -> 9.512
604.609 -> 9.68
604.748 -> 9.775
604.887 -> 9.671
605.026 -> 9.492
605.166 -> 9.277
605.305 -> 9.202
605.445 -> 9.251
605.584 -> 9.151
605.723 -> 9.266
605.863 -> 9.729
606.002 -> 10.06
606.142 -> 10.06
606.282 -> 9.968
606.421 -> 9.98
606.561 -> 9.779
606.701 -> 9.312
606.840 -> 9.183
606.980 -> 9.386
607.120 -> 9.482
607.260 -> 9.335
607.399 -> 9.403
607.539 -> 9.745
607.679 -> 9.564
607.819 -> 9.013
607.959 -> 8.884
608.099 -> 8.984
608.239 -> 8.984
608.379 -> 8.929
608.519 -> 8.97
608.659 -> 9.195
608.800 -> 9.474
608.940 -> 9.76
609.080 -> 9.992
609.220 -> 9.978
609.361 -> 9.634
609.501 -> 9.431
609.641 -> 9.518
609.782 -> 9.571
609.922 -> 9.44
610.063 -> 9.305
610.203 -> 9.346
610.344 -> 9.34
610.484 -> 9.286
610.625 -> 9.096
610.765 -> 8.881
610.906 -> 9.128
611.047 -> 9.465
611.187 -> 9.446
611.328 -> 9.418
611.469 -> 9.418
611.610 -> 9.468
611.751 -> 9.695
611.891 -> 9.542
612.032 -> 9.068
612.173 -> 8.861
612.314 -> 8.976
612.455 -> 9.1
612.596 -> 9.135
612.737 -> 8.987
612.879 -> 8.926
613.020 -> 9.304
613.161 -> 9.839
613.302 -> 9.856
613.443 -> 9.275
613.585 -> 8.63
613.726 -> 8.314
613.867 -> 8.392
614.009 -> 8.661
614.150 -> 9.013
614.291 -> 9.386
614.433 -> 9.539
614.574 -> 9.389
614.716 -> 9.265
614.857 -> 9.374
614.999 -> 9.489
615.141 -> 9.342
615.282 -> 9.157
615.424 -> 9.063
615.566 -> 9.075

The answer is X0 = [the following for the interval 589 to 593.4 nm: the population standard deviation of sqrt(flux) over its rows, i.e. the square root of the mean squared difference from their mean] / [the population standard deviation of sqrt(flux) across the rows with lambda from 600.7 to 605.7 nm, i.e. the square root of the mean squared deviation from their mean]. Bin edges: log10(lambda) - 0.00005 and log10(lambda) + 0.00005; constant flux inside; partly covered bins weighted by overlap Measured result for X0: 1.43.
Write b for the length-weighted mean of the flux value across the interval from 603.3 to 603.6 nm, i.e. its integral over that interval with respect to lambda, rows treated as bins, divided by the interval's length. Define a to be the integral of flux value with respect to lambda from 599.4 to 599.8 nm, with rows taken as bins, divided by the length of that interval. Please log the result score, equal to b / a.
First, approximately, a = 9.6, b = 9.3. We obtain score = 0.97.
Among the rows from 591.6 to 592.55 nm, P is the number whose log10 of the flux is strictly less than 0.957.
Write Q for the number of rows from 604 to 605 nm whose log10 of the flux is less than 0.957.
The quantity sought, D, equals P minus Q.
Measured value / 3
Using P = 3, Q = 0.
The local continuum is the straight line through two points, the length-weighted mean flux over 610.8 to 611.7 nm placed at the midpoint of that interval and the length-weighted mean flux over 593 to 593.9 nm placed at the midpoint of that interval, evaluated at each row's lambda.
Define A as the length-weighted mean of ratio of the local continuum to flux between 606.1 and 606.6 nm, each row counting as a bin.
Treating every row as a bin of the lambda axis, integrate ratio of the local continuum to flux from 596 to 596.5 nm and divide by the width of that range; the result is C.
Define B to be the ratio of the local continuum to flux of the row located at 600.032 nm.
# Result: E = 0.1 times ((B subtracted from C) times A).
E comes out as 0.002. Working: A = 0.94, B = 1.03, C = 1.05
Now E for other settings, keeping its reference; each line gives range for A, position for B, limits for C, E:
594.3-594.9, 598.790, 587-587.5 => -0.003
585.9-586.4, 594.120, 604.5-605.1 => 0.002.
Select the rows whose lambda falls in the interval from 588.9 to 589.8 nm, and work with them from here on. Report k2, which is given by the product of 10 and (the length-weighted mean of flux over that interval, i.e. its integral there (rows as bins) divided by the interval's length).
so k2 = 76.0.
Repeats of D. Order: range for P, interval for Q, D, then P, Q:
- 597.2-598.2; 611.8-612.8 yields -1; 2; 3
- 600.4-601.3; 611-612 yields 5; 5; 0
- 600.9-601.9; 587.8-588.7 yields 1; 7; 6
